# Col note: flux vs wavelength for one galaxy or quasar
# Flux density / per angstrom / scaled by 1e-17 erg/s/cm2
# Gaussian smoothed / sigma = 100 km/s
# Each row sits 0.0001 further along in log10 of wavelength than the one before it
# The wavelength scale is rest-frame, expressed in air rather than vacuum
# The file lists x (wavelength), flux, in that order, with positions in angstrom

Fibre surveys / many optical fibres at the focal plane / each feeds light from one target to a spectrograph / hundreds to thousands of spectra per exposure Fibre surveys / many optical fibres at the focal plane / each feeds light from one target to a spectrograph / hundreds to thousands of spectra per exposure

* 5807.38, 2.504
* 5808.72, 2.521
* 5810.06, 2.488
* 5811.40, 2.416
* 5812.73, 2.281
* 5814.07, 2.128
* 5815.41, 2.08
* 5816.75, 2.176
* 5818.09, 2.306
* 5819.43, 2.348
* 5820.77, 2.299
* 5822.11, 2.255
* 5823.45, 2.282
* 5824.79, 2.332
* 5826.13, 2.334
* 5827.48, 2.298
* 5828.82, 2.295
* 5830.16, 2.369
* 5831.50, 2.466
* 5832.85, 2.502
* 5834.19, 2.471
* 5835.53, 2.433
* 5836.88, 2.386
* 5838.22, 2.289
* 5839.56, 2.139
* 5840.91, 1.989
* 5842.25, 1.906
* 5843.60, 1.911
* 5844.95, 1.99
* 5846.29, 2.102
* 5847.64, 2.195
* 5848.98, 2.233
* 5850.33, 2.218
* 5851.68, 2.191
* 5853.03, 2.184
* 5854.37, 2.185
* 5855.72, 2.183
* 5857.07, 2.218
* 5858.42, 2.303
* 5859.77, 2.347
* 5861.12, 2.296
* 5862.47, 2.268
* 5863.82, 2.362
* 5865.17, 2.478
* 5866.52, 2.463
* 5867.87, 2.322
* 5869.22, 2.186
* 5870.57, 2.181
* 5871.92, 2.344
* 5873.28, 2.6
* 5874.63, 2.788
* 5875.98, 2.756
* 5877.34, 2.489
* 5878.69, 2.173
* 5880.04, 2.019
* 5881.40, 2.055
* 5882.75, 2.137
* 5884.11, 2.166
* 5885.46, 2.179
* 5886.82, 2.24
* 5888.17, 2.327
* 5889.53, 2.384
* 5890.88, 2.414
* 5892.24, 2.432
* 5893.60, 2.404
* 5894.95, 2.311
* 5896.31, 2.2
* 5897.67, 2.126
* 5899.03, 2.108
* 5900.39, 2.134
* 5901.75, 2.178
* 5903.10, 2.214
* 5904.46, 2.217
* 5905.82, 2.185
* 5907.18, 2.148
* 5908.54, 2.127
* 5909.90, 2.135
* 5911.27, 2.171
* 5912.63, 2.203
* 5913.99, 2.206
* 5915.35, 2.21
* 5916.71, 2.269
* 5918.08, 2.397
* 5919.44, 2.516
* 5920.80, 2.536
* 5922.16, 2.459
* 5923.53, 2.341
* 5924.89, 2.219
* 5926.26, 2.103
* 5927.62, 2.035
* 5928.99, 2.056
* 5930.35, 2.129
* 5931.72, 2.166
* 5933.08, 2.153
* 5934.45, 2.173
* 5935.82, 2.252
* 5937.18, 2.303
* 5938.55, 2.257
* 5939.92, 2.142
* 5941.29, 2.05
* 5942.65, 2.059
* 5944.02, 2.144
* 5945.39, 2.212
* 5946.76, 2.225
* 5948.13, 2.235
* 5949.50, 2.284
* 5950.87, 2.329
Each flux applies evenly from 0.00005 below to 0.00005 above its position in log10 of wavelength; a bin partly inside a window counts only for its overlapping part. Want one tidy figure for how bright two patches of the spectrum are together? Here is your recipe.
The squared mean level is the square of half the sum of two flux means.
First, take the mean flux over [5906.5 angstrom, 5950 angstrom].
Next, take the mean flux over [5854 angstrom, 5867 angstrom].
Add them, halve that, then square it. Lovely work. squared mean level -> 5.12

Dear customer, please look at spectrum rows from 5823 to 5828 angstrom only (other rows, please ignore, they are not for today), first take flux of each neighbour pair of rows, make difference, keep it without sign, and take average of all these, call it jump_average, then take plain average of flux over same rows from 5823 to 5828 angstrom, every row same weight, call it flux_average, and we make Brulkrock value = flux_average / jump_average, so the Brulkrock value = 79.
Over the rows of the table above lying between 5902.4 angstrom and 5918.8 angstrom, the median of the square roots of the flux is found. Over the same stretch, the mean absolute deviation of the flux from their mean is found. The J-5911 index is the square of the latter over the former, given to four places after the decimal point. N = 0.0014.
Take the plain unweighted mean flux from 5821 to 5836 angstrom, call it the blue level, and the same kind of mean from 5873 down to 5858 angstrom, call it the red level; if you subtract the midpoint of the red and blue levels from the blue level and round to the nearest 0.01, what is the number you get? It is 0.02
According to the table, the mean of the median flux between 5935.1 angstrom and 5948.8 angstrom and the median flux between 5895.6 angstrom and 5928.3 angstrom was 2.21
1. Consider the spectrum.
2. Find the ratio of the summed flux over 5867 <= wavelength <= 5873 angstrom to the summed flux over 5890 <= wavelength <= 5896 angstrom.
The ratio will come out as 0.94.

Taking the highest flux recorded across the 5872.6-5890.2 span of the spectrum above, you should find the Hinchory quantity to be 2.788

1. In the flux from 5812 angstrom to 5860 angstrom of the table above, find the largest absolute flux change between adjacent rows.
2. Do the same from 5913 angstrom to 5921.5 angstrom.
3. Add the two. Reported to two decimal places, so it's 0.28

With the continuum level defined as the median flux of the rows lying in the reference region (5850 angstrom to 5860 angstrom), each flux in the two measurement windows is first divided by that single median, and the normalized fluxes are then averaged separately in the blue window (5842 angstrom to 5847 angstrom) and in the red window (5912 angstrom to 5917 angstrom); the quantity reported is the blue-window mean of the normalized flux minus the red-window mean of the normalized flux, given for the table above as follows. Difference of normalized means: -0.11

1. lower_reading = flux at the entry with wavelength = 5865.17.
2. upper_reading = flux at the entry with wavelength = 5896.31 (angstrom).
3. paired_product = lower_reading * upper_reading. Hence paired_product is 5.5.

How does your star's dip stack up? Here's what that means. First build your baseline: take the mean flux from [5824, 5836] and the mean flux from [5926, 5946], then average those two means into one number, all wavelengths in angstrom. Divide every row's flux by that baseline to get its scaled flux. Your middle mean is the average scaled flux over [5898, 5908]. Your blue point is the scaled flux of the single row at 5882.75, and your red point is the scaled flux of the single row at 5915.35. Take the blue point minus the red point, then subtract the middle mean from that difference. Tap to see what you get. -0.99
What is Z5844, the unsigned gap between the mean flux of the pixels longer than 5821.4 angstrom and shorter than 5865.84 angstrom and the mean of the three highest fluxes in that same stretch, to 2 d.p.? 0.23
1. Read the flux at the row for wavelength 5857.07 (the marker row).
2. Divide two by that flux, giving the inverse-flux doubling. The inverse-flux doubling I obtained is 0.902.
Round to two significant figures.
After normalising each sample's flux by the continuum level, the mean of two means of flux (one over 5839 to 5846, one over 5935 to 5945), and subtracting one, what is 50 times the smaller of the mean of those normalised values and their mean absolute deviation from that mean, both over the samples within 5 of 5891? 1.4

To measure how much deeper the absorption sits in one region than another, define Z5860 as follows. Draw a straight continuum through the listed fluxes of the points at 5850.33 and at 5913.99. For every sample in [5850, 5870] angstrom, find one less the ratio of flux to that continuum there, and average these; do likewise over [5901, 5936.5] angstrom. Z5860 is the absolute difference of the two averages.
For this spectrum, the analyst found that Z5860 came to 0.021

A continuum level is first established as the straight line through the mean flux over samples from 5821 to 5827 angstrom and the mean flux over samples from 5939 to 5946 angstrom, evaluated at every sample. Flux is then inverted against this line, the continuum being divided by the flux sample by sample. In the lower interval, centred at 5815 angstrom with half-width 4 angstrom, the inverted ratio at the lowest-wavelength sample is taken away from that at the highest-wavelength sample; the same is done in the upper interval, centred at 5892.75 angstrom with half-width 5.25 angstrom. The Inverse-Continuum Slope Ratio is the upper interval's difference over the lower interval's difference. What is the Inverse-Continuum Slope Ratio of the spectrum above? 2.0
